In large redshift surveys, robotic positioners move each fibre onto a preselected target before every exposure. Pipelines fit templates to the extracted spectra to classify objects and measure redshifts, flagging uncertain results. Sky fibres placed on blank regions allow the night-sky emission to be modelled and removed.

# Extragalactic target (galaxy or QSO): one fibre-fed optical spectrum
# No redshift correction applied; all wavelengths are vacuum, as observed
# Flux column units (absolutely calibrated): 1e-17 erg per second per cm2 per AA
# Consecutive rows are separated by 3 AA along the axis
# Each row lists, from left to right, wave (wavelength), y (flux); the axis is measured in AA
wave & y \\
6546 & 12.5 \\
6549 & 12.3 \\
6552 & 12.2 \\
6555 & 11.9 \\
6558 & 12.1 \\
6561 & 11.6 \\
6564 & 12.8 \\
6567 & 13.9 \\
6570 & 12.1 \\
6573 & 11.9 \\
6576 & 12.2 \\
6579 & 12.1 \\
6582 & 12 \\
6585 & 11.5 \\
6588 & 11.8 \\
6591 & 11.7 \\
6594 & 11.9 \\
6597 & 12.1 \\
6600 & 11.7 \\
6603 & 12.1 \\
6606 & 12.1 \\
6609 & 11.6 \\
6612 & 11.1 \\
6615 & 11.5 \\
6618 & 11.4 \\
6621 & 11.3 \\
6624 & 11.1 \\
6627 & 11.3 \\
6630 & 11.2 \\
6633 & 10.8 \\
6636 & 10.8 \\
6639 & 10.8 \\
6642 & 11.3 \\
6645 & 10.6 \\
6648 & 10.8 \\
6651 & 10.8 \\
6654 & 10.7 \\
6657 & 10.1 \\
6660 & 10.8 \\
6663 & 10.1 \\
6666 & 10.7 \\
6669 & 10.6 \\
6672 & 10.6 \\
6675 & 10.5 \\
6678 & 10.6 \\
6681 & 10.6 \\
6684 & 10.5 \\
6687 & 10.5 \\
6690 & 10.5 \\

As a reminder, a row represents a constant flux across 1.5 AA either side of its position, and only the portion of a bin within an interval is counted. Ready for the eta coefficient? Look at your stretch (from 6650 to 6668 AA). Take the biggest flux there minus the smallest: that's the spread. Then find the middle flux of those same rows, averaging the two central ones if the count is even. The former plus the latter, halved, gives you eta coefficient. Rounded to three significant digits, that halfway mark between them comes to 5.70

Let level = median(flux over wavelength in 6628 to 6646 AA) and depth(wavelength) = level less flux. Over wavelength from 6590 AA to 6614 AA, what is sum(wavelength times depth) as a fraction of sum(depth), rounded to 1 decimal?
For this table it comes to 6600.5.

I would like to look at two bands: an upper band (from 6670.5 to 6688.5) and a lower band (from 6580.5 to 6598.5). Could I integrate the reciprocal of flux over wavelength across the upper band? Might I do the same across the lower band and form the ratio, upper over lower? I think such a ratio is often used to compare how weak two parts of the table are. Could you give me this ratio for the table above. 1.1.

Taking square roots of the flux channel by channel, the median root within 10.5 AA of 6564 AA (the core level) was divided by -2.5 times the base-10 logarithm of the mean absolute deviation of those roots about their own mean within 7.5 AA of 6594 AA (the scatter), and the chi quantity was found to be 0.80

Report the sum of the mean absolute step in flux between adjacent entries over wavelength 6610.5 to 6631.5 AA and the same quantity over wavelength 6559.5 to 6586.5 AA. 0.85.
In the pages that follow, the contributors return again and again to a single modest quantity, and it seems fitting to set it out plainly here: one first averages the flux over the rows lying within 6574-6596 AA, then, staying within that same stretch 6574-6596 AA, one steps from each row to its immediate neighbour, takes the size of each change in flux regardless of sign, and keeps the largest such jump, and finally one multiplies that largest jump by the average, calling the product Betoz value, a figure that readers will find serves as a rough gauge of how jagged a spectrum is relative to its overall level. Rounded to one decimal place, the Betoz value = 5.9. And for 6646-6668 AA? 7.4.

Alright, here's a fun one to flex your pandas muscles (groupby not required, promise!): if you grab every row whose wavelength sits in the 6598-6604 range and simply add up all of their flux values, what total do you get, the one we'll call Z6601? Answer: 24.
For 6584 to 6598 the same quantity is 59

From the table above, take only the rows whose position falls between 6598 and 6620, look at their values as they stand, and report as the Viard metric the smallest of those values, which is 11.1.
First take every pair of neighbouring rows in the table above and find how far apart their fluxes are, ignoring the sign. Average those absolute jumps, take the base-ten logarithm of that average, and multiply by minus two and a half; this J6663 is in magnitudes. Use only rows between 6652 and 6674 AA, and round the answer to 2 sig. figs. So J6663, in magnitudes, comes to 0.87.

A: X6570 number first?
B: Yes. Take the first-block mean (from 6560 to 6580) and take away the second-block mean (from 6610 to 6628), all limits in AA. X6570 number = 1.1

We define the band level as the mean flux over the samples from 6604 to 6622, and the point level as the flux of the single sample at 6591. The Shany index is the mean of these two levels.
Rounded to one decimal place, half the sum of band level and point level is 11.6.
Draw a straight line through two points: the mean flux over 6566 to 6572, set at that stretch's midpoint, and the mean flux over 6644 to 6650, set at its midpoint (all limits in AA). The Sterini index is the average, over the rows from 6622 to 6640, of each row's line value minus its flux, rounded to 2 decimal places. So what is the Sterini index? 0.14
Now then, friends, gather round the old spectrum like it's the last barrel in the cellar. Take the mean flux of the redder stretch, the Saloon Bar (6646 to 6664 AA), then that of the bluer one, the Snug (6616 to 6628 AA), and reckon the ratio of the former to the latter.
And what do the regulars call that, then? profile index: 0.94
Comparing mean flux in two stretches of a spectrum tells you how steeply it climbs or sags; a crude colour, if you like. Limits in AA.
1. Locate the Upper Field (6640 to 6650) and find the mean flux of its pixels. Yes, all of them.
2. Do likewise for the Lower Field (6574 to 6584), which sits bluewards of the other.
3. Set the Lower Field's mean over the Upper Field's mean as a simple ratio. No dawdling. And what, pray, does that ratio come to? 1.11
